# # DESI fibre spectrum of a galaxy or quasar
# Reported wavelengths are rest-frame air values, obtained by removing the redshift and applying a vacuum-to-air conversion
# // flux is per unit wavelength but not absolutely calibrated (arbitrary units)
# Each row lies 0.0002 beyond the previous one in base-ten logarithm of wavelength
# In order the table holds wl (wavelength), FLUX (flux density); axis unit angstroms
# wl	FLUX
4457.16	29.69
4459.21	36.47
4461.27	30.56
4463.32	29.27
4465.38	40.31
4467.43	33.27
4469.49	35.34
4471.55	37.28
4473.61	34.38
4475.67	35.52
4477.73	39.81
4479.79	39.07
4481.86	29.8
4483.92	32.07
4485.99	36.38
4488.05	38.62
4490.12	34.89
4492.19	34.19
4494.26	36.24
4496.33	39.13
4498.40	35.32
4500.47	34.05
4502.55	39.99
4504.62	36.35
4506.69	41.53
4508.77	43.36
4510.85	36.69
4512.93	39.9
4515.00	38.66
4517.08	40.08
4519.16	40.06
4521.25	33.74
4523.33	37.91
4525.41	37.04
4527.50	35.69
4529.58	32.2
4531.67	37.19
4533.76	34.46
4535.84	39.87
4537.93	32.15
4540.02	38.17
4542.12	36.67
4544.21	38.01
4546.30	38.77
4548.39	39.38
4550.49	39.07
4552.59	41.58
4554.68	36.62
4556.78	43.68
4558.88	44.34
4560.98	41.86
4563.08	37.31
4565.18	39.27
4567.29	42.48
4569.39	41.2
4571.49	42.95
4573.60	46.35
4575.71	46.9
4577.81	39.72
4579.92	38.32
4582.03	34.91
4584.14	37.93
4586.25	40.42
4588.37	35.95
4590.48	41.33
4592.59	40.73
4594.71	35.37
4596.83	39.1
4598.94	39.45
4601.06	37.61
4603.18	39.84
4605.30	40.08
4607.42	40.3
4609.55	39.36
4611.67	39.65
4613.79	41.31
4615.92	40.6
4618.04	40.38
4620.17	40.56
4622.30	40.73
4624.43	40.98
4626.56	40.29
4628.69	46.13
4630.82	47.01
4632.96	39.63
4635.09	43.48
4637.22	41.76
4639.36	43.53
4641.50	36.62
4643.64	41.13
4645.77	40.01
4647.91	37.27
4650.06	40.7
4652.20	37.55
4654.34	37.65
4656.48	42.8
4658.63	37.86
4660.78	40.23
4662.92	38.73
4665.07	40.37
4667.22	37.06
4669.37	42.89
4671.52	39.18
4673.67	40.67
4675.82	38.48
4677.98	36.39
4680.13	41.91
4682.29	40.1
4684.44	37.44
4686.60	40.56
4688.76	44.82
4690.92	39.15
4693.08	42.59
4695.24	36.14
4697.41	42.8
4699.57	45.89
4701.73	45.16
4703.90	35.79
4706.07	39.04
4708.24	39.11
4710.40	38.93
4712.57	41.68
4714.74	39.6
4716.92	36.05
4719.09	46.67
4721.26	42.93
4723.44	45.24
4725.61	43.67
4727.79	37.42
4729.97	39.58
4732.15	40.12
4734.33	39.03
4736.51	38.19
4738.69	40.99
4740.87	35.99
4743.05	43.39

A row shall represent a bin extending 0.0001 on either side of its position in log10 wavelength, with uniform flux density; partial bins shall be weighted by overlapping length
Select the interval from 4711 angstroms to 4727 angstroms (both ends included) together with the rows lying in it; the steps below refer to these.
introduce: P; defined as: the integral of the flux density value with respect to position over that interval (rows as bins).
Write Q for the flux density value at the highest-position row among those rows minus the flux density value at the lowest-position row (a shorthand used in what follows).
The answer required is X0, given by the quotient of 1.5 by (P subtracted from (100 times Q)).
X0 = -0.0032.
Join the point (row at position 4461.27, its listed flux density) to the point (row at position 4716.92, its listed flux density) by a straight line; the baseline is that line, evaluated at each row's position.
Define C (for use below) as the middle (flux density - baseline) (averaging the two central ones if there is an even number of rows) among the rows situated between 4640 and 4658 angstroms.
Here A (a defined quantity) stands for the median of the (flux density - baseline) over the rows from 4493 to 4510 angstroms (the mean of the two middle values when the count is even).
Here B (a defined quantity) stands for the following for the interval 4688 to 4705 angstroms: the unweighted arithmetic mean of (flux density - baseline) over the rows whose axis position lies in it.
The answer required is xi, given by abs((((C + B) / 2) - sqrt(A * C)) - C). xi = 4.3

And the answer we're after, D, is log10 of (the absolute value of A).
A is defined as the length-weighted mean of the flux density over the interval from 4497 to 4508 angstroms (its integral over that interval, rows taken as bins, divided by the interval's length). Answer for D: 1.58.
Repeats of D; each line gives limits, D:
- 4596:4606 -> 1.59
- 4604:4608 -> 1.60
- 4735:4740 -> 1.60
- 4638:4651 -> 1.60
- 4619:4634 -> 1.62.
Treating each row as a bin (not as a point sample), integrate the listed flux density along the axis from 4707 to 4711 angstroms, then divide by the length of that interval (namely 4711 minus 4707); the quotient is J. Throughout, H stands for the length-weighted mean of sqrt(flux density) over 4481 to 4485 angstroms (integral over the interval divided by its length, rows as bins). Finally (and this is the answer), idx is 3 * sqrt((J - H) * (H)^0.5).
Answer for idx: 26.7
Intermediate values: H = 5.6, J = 39.1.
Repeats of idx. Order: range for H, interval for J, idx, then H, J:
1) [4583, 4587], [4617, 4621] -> 27.7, 6.2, 40.4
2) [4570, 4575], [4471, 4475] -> 25.9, 6.7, 35.6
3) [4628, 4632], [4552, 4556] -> 27.6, 6.8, 39.2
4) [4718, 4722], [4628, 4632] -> 30.4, 6.7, 46.4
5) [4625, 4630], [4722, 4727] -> 29.3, 6.6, 43.9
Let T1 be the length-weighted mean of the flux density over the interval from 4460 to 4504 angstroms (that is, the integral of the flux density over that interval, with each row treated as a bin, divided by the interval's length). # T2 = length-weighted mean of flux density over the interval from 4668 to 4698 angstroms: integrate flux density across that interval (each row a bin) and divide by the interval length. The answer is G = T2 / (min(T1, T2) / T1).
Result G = 40.1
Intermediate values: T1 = 35.5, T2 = 40.1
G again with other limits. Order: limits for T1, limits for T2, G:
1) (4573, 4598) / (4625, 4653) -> 41.2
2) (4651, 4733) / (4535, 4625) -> 40.3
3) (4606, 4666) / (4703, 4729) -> 40.6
